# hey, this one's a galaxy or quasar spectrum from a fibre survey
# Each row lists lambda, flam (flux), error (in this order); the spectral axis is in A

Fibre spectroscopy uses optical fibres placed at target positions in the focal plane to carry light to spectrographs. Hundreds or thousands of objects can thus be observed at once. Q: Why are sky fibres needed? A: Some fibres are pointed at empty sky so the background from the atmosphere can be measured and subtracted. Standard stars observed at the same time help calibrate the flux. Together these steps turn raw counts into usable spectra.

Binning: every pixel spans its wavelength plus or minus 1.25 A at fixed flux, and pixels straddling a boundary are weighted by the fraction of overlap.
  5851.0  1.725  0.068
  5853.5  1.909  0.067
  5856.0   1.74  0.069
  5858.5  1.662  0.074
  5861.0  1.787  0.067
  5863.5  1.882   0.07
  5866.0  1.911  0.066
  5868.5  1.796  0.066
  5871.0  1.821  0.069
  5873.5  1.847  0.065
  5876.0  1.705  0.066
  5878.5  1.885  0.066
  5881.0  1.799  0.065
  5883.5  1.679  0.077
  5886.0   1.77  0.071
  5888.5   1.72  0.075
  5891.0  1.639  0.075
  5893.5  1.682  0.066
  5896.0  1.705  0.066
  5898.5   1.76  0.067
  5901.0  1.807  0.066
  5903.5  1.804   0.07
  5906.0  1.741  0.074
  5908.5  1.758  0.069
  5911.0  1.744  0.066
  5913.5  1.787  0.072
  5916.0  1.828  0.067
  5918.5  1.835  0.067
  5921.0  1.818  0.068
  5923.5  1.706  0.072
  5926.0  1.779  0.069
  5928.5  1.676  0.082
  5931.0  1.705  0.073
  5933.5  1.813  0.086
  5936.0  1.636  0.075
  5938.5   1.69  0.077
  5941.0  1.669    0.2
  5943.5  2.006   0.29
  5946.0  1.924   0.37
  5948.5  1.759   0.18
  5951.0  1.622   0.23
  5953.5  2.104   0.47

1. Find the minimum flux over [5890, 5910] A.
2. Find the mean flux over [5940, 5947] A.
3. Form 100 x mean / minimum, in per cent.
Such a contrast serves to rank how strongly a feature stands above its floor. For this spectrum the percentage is 114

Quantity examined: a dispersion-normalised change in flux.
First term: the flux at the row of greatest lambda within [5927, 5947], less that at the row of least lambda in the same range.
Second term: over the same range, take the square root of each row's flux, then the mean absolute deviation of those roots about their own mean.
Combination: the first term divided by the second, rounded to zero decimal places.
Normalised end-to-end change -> 6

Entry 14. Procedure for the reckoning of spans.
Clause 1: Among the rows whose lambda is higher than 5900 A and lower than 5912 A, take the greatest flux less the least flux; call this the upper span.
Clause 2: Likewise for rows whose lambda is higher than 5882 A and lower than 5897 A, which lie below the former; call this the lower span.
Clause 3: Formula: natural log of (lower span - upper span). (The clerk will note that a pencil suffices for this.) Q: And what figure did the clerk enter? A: -2.7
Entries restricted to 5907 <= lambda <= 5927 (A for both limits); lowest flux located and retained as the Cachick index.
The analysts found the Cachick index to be 1.706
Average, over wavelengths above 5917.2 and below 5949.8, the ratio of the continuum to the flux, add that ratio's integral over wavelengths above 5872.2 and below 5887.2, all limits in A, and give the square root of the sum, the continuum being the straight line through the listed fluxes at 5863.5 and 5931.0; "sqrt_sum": 4.1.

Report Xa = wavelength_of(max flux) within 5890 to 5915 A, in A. 5901.0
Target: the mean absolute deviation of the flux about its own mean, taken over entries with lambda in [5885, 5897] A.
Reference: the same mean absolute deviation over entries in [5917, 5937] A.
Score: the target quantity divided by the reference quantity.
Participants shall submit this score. 0.52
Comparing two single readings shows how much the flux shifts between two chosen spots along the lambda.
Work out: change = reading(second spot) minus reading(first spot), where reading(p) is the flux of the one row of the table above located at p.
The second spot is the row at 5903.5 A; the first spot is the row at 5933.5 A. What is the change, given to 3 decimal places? -0.009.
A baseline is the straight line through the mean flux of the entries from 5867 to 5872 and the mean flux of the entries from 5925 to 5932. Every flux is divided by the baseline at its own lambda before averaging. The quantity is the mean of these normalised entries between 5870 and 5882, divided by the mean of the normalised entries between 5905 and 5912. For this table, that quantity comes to 1.01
